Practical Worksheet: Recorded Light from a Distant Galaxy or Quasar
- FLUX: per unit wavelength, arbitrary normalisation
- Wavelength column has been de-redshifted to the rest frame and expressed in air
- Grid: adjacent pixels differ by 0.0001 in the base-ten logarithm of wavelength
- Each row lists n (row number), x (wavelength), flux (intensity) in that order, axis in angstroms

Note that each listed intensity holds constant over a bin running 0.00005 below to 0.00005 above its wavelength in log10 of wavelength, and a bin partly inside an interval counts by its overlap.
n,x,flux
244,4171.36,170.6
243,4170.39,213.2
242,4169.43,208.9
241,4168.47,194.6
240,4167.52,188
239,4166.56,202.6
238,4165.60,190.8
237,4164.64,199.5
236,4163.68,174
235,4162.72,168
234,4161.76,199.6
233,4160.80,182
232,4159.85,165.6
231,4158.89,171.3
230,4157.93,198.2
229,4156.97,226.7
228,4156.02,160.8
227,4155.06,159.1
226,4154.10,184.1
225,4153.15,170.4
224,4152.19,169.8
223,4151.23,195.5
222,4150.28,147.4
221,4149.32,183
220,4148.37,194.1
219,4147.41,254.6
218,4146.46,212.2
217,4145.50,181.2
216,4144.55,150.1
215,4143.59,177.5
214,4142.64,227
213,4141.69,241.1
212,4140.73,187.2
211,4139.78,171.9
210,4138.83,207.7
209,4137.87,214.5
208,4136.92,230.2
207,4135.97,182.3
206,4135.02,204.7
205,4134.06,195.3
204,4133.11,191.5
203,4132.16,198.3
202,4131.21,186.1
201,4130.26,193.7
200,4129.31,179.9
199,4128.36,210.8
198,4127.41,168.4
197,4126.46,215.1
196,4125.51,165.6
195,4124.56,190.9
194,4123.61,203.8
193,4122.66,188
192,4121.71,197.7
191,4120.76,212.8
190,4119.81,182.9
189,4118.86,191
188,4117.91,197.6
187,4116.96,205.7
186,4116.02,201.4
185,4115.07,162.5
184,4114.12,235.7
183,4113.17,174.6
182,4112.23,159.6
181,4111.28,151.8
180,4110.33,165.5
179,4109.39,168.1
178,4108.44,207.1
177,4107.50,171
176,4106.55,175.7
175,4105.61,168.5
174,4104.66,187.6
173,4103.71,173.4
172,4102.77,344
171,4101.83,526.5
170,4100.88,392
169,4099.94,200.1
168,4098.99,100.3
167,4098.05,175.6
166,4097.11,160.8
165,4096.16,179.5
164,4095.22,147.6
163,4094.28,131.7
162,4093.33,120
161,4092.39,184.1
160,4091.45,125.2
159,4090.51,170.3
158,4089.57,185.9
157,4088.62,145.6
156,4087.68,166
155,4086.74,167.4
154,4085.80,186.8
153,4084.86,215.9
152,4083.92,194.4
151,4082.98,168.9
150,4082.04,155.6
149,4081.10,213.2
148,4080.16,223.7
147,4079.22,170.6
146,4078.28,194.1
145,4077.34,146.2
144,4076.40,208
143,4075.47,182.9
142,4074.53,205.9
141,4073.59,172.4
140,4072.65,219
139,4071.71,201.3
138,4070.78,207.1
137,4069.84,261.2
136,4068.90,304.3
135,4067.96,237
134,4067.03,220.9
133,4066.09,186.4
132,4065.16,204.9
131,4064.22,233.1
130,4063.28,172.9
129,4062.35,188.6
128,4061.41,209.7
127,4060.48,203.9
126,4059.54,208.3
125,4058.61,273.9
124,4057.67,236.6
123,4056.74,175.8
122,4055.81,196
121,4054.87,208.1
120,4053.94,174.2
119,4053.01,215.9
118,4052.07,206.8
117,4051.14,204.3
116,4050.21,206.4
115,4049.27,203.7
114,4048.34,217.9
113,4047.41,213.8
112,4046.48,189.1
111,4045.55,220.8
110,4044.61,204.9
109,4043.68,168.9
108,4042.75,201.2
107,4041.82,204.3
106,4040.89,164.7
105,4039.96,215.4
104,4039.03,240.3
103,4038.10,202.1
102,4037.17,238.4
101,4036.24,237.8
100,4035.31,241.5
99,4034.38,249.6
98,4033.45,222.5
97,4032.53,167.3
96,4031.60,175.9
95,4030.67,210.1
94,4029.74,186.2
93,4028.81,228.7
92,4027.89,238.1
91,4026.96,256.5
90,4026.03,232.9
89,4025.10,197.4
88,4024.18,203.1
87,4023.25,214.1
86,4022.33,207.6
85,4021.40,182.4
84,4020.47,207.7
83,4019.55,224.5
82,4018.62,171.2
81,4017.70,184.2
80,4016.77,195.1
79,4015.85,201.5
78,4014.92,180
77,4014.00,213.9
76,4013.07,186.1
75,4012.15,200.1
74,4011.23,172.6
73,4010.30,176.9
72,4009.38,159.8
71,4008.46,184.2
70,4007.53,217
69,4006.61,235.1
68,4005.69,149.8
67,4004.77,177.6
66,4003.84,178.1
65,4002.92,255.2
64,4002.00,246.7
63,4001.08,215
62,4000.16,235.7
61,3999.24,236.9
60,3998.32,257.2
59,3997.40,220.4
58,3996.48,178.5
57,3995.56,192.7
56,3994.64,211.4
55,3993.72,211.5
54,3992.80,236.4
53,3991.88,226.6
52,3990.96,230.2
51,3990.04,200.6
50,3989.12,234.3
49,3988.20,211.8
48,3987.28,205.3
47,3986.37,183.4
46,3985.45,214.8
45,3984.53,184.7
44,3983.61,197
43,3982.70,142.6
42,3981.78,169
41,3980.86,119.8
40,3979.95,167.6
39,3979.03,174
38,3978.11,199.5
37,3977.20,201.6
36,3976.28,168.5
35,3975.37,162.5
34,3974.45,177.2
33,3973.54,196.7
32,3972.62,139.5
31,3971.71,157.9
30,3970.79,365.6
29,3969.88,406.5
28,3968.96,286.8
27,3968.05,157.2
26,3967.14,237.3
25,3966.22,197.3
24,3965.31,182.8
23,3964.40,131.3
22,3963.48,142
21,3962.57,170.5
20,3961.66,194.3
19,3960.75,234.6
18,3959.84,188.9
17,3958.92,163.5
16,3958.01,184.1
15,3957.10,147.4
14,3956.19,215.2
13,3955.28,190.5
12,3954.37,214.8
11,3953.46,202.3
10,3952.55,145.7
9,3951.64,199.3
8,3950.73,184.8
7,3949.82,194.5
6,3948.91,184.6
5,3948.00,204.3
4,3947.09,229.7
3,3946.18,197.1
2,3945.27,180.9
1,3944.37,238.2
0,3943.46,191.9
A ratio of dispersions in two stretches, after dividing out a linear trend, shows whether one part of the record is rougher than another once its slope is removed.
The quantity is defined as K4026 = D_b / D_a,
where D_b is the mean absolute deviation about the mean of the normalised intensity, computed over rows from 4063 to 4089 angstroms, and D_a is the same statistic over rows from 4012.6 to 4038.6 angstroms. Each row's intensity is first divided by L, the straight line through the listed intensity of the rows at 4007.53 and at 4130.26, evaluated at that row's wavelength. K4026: 1.3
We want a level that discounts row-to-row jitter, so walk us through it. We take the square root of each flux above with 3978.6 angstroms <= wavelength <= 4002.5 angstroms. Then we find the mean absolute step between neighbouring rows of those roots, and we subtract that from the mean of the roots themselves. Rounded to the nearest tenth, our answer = 13.4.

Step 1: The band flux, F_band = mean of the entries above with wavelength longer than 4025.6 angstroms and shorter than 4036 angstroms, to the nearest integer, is 219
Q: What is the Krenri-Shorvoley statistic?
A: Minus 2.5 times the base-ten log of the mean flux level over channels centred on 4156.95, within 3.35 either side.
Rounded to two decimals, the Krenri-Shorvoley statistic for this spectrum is -5.64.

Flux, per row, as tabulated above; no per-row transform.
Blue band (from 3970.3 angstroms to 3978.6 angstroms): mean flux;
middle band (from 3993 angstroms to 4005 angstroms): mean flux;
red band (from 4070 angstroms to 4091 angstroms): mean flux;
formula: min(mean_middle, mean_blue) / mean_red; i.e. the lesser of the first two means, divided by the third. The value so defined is 1.05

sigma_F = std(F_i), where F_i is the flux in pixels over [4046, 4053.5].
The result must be 9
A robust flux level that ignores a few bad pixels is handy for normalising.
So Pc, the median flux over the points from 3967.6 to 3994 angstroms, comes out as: 197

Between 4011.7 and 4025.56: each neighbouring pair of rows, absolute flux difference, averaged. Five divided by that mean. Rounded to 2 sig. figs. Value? 0.26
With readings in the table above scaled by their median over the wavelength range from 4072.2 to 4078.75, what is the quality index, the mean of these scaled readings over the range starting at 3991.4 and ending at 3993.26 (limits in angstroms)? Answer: 1.19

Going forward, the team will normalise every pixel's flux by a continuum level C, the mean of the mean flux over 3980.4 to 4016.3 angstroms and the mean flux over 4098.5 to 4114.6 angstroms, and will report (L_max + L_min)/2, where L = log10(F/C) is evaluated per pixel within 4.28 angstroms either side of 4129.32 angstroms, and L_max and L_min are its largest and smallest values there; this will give -0.045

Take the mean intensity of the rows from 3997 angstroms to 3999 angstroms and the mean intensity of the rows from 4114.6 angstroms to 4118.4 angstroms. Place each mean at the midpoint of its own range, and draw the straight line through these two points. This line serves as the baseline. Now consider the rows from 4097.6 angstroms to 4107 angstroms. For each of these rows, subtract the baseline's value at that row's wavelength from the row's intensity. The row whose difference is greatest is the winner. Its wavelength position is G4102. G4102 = 4101.83 angstroms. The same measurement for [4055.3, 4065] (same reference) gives 4058.61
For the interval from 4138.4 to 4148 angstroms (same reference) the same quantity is 4147.41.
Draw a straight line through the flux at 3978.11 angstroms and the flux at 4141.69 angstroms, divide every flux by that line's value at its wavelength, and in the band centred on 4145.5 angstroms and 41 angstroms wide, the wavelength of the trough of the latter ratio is 4150.28 angstroms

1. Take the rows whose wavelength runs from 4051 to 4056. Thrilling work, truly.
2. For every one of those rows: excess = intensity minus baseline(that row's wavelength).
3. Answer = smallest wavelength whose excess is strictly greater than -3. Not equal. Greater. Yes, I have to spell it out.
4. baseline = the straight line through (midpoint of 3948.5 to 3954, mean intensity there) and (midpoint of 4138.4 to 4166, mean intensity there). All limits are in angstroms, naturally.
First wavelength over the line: 4051.14 angstroms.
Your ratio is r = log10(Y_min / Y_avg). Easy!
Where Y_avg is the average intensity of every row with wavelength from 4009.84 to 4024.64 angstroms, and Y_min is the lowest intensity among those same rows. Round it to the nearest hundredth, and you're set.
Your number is -0.06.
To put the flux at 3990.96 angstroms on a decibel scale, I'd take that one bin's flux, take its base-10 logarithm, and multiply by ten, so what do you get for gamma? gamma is 23.6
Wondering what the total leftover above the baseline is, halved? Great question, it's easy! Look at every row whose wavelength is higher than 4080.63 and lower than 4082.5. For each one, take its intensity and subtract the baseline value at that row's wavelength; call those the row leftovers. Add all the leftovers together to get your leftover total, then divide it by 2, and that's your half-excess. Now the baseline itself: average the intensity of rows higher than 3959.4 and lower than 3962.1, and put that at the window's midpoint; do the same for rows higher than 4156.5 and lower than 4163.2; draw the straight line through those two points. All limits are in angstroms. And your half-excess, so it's -10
